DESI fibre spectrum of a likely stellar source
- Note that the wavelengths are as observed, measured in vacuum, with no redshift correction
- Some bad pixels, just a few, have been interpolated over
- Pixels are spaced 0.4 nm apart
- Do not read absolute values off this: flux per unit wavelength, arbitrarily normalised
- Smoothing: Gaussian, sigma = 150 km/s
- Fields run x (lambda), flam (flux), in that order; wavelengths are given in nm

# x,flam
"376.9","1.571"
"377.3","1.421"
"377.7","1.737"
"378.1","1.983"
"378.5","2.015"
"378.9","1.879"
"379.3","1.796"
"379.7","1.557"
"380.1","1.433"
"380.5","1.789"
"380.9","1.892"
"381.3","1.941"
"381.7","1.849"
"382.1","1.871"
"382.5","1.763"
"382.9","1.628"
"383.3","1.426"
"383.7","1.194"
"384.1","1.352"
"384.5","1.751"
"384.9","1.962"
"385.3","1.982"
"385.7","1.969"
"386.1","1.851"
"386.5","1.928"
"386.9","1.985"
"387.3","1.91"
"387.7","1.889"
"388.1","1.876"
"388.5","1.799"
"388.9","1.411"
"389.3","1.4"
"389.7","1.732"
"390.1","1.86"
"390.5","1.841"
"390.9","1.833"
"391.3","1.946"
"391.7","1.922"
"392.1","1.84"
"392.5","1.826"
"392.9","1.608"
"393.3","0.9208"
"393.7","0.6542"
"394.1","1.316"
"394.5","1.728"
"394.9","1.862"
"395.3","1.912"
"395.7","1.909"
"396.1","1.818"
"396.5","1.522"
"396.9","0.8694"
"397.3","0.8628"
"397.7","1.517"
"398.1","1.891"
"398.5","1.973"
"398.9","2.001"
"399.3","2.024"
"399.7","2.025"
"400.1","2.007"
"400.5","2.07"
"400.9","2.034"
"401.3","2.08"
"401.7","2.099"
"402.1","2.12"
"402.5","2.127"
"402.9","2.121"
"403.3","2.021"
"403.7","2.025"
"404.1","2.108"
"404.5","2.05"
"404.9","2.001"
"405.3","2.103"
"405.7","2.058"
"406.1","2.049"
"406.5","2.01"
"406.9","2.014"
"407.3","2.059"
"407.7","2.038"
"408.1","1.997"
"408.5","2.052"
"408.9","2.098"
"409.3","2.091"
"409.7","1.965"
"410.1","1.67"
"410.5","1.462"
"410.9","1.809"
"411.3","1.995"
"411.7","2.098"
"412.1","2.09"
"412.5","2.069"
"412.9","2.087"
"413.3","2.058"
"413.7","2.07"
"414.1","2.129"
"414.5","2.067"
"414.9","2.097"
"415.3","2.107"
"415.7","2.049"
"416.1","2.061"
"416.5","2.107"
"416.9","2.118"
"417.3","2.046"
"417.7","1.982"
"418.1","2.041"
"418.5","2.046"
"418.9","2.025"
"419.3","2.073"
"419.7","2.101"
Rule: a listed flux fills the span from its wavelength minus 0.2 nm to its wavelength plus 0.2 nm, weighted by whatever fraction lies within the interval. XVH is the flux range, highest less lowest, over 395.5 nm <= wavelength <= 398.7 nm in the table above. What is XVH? 1.1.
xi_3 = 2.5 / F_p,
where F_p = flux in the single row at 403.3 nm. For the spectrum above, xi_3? 1.24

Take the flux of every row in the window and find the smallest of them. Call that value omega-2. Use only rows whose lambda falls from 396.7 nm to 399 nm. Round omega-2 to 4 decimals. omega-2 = 0.8628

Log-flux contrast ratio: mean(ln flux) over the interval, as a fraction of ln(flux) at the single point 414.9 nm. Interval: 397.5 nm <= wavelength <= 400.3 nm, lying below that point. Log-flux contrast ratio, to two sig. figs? 0.87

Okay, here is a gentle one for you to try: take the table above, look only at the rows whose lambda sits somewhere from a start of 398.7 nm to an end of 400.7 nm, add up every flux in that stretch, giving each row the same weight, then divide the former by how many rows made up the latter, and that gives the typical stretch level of 2.0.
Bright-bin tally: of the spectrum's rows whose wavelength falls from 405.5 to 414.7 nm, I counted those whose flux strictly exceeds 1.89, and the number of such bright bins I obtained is 20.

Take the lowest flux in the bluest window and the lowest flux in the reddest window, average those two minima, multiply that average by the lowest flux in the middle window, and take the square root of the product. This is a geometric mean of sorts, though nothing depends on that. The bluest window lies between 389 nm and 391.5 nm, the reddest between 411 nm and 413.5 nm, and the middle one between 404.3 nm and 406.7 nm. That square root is 1.8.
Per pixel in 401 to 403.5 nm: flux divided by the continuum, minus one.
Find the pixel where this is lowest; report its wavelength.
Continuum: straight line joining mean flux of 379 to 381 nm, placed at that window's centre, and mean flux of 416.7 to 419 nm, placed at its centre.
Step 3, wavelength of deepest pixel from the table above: 403.3 nm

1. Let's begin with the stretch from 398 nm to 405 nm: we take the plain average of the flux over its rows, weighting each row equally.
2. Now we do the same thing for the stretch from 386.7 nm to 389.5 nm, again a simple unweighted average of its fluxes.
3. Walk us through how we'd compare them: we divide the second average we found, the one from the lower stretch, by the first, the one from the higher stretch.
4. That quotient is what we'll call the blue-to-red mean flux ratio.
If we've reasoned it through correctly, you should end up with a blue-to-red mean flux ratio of 0.86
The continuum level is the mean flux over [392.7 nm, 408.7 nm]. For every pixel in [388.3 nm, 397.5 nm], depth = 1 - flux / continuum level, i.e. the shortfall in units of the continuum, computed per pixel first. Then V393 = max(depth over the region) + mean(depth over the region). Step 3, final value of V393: 0.79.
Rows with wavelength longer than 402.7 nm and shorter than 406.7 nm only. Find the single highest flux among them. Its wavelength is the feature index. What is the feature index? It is 402.9 nm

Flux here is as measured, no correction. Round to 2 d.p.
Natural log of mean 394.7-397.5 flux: 0.43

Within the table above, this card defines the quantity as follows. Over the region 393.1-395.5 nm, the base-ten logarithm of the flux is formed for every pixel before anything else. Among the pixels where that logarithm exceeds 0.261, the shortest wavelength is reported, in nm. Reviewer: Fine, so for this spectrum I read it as 394.9 nm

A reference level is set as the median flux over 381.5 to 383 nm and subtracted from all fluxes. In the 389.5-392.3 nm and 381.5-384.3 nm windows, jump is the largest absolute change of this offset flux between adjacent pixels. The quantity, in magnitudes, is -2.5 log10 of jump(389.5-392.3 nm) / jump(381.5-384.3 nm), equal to 0.65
